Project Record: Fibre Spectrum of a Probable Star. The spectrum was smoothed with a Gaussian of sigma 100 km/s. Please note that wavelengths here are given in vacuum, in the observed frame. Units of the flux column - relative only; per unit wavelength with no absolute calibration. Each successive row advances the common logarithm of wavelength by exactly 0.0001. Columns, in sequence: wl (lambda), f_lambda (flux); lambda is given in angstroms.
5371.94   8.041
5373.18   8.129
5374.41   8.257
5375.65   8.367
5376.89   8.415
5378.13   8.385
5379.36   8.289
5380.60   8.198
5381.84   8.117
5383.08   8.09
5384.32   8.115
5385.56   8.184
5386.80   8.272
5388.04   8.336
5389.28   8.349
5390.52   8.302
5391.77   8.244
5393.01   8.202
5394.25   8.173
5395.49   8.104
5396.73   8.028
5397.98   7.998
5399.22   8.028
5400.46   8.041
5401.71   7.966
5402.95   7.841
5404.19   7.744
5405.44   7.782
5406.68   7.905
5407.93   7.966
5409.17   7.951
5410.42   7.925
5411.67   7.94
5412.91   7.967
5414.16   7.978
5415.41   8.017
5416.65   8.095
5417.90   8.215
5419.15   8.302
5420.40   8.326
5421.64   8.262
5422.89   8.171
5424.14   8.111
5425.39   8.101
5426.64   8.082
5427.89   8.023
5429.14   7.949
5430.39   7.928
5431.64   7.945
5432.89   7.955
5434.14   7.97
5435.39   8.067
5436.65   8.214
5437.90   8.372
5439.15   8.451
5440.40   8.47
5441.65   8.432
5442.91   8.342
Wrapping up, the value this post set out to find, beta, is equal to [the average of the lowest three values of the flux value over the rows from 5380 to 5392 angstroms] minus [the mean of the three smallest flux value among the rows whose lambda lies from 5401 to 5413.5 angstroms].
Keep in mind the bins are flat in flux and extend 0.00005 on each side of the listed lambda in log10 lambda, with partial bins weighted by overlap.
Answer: 0.32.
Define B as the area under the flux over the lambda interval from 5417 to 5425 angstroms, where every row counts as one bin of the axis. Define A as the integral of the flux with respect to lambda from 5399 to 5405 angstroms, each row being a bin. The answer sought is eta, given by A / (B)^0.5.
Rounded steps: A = 47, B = 66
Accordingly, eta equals 5.9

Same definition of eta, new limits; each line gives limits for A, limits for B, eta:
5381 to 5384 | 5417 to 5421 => 4.2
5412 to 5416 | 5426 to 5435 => 3.8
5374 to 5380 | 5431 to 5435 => 8.9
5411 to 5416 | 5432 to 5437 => 6.3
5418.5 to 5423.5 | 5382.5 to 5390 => 5.3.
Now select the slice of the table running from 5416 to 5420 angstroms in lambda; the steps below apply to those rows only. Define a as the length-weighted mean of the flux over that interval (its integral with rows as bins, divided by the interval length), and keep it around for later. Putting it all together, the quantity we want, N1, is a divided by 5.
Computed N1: 1.64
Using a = 8.2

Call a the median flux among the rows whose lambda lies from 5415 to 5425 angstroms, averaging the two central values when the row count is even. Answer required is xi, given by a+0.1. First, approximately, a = 8.19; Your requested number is 8.29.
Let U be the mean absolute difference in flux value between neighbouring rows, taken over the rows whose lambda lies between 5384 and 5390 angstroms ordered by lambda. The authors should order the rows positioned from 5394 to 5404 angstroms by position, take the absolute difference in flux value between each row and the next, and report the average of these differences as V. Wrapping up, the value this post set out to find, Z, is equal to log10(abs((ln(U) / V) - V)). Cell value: 1.68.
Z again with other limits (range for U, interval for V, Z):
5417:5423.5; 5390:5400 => 1.75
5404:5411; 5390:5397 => 1.73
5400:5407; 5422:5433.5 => 1.85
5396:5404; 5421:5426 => 1.73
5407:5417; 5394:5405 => 1.74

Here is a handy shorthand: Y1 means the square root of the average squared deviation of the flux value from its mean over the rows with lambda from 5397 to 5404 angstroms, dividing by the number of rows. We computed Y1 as 0.07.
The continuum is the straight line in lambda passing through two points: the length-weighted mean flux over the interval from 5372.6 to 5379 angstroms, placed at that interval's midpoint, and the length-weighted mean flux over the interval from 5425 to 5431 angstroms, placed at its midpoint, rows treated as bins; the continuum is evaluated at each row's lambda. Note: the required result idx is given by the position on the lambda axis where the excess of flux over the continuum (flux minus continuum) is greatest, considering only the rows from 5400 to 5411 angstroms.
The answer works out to 5400.46 angstroms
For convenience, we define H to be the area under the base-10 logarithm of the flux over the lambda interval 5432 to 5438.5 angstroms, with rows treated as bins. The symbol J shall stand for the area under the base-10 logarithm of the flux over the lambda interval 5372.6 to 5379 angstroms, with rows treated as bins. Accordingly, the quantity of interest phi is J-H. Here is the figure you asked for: -0.01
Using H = 5.90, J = 5.89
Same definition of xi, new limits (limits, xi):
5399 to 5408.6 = 8.04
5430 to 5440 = 8.12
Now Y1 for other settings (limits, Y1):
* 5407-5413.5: 0.02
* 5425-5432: 0.07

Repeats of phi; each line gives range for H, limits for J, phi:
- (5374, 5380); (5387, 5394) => 0.89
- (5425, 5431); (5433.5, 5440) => 0.53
